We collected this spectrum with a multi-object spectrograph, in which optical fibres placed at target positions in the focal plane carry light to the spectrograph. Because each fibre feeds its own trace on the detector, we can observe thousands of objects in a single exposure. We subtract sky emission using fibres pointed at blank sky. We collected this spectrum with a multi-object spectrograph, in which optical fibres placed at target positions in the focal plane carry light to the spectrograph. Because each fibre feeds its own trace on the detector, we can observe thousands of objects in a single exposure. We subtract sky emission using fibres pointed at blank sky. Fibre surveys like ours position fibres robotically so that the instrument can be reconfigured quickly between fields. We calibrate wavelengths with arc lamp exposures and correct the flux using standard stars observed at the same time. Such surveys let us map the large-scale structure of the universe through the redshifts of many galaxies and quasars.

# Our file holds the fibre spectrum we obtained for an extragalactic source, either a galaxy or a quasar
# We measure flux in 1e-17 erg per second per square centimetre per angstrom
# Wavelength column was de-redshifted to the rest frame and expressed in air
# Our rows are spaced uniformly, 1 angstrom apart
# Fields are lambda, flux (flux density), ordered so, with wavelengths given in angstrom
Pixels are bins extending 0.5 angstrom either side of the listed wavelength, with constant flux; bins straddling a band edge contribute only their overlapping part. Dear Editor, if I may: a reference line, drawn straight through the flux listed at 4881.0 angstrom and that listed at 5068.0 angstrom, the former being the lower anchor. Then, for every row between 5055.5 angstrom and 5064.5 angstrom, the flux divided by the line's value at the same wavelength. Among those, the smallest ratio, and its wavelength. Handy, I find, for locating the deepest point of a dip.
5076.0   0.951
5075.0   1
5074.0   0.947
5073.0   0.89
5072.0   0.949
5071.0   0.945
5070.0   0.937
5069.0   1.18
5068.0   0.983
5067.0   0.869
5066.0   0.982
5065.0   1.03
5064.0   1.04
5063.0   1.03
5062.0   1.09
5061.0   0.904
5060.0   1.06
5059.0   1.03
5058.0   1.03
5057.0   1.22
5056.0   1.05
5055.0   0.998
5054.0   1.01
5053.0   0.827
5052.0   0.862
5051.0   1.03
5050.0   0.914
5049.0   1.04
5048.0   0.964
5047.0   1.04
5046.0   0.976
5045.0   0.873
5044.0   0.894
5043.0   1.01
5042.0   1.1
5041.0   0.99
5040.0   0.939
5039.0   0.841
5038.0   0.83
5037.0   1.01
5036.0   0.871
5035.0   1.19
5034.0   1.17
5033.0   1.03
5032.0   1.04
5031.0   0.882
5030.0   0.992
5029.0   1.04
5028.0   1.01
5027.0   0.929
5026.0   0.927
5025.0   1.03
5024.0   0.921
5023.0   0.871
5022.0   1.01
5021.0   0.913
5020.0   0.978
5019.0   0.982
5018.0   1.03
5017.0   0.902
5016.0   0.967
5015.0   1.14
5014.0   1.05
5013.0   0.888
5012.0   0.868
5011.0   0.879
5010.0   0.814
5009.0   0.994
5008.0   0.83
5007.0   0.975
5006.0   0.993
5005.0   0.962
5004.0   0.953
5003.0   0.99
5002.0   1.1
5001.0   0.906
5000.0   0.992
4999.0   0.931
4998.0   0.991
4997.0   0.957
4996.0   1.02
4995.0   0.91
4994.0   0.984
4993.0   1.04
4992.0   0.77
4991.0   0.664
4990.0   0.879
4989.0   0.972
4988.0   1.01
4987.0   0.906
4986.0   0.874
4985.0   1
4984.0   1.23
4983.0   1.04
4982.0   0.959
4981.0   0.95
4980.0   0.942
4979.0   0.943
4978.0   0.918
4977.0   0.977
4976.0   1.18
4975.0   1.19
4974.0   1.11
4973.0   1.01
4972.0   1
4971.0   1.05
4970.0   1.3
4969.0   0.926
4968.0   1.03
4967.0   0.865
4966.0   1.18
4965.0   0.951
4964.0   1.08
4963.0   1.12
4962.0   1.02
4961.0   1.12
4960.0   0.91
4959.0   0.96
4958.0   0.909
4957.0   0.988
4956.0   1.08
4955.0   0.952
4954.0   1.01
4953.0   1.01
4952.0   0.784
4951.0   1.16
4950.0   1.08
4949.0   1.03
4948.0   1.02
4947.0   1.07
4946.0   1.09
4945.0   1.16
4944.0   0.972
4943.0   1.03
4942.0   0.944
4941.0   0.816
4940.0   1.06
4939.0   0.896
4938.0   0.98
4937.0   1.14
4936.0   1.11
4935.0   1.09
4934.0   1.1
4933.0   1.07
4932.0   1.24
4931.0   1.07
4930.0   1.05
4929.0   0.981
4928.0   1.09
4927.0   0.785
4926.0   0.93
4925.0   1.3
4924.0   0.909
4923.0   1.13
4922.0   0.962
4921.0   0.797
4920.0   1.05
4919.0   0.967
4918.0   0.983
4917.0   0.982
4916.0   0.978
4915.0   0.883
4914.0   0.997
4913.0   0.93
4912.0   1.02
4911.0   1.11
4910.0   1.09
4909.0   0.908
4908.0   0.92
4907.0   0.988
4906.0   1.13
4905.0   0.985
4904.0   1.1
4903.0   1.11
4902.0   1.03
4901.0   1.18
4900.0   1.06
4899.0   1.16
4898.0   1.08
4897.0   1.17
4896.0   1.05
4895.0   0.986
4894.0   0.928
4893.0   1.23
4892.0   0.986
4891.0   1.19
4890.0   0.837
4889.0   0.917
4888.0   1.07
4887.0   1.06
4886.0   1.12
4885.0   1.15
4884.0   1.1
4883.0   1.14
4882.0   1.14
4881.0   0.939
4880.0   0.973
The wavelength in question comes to 5061.0 angstrom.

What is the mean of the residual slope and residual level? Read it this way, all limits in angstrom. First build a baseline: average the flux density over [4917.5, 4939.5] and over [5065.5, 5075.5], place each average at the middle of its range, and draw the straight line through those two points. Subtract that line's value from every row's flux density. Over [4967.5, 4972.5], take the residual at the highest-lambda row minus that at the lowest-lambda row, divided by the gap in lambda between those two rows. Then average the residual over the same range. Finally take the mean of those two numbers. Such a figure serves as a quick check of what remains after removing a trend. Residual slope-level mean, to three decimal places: 0.022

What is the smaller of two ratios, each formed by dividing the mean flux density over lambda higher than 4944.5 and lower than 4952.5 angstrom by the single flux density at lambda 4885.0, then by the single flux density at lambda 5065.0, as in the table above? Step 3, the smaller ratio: 0.91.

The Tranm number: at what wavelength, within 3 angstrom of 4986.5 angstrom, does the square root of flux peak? 4984.0 angstrom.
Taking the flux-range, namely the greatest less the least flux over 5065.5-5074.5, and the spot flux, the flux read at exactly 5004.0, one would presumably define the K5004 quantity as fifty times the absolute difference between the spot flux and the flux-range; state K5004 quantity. 32.1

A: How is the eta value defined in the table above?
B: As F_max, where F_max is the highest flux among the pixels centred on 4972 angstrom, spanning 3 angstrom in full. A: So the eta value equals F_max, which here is 1.05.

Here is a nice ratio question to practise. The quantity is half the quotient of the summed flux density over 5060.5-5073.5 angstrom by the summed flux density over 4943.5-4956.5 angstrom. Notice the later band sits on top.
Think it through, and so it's 0.48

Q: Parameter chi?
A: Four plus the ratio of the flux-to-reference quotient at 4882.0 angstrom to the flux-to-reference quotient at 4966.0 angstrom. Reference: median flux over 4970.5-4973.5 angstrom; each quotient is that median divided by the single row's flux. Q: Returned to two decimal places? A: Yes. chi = 5.04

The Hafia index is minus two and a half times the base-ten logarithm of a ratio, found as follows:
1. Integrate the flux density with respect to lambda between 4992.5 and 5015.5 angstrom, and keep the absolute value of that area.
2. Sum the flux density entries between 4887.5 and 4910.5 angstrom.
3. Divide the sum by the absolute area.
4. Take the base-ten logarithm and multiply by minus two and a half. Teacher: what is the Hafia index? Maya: -0.091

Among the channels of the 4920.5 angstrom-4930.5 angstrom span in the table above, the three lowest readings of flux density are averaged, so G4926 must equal 0.83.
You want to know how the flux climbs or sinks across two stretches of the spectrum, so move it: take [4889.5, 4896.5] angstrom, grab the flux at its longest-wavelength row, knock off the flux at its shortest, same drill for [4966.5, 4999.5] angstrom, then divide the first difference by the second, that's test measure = 3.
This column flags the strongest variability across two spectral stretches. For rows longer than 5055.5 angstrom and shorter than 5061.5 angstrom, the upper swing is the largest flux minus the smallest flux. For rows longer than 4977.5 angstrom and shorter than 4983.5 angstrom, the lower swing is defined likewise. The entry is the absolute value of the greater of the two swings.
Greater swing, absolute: 0.32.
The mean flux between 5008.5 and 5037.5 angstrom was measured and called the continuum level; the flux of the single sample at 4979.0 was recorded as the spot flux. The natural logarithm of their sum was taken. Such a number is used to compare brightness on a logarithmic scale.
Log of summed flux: 0.65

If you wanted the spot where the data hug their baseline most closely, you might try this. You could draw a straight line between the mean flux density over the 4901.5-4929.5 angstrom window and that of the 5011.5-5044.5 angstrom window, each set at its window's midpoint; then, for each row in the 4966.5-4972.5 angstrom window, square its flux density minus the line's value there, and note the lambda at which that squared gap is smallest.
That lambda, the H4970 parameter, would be 4972.0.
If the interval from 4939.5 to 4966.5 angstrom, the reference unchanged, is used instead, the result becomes 4957.0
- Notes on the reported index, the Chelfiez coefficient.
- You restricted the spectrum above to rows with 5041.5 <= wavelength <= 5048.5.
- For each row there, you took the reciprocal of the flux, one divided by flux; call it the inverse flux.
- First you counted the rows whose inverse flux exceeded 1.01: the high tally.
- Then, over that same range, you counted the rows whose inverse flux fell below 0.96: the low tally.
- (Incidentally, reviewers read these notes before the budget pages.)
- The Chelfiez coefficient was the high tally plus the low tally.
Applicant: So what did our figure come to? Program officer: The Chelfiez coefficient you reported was 5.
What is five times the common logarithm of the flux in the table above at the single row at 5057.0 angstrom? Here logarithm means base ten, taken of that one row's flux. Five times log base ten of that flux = 0.43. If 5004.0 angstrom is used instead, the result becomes -0.10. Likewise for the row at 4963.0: 0.25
